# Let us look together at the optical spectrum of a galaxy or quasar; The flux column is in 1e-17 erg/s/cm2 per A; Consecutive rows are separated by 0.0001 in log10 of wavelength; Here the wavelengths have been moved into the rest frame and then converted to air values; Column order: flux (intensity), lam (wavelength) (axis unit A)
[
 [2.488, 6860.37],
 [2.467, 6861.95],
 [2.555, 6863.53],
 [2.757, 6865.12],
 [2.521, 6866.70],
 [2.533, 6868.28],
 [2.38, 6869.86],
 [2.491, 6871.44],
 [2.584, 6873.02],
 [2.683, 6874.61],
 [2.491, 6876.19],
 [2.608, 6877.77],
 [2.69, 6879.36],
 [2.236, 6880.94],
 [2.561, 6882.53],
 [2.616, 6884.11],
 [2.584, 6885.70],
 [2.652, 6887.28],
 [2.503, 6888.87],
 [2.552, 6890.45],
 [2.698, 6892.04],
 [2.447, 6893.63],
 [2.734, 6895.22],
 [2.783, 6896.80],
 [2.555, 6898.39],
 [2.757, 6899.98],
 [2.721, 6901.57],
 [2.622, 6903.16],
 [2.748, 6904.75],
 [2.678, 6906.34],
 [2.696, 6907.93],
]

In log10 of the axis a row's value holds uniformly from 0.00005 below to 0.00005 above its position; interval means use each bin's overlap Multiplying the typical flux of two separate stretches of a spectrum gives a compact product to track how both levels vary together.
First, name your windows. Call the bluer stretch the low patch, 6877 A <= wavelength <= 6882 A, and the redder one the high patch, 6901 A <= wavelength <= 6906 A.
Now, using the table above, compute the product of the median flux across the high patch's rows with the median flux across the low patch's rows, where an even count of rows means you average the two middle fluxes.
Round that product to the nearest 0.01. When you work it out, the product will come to 7.10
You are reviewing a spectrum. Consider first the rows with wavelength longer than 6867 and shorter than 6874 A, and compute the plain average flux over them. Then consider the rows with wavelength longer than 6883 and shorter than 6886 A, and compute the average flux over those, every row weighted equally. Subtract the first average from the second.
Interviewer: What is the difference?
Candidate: 0.10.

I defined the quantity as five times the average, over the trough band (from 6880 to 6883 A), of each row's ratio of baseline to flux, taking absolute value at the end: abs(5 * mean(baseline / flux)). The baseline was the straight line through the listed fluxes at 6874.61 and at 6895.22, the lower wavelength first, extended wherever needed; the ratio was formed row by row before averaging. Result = 5.66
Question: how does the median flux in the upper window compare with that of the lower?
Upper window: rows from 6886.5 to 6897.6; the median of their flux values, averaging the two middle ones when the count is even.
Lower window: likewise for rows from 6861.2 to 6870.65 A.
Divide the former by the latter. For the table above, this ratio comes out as 1.05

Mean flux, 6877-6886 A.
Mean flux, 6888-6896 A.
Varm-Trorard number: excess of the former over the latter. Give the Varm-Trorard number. -0.04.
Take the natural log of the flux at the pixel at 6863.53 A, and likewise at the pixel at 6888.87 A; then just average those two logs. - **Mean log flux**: 0.928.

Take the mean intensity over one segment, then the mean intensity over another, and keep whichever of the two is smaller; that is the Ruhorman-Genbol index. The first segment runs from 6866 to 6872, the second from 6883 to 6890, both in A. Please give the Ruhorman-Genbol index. 2.48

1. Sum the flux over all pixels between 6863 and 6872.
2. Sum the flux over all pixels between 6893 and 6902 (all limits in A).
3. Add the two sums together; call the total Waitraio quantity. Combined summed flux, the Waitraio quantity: 31.2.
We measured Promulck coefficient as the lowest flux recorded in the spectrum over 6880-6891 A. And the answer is 2.236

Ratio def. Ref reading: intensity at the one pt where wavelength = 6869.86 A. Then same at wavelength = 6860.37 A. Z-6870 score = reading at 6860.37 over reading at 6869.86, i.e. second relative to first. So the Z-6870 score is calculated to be 1.05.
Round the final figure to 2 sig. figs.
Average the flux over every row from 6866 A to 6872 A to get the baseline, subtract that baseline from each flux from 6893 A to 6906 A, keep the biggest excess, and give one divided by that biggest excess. 3.3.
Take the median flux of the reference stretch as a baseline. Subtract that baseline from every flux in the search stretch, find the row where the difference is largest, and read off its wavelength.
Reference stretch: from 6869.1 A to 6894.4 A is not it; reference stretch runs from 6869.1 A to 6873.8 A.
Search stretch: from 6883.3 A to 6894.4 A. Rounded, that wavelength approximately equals 6892.04 A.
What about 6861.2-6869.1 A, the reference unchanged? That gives 6865.12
